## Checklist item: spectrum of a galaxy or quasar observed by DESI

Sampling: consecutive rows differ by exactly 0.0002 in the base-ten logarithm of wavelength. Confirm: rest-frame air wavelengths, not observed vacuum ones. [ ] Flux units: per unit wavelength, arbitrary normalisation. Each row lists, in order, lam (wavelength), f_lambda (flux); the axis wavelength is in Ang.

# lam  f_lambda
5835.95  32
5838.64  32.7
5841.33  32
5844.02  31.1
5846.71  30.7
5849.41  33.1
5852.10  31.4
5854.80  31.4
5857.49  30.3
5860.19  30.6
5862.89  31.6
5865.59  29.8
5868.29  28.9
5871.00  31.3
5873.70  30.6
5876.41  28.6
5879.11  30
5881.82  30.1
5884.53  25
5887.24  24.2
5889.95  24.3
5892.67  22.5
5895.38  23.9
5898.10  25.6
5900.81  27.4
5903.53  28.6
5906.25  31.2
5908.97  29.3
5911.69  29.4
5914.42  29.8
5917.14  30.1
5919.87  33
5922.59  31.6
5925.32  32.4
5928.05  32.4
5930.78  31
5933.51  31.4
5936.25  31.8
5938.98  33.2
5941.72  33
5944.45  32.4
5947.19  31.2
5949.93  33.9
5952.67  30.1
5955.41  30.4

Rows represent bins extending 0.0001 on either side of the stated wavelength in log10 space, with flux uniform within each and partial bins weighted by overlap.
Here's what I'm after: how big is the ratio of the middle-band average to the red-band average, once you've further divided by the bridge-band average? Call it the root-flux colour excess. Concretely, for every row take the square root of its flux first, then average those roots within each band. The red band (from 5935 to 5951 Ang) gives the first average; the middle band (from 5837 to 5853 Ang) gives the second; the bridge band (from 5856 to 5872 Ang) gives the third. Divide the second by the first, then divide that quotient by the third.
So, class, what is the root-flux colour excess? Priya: 0.179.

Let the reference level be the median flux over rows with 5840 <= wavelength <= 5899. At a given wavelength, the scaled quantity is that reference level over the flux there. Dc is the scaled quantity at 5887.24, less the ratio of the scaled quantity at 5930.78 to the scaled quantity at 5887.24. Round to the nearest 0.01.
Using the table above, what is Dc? 0.47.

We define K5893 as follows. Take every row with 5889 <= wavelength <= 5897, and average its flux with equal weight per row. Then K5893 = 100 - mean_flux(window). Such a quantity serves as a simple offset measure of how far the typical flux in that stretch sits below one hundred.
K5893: 76.4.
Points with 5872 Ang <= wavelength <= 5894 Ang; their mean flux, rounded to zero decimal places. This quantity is 27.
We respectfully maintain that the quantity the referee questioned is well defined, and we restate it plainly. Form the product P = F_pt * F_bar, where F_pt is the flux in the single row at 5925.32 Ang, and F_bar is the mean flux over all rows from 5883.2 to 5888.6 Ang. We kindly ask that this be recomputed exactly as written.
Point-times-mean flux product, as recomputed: 797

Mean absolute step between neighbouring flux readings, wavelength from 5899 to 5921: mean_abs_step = 1.3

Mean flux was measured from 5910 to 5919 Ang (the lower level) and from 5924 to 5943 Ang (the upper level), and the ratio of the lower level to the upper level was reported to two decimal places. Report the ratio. 0.93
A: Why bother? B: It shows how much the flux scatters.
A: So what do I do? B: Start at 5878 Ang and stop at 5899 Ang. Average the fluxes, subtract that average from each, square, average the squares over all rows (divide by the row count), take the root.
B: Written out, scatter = 2.65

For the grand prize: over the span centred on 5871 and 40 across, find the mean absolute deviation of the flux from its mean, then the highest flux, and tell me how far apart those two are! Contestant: 29.6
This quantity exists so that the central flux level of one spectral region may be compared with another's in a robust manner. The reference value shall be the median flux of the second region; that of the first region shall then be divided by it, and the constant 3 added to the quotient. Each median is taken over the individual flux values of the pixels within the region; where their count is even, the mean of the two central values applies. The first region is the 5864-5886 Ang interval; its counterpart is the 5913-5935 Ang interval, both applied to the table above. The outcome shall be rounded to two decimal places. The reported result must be 3.95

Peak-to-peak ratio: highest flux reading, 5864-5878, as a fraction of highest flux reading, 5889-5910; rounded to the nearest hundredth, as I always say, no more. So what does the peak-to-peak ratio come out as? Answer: 1.00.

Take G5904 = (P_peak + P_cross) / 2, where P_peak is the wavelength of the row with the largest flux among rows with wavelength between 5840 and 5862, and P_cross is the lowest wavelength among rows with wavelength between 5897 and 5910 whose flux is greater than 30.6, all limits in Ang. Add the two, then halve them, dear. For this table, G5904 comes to 5877.8 Ang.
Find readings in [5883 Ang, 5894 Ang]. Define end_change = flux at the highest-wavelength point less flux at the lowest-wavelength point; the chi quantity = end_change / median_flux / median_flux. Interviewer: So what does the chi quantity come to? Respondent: -0.0043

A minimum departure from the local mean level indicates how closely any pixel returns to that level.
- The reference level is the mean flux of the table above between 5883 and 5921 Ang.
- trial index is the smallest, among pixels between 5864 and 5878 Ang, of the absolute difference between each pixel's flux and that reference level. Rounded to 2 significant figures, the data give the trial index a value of 1.2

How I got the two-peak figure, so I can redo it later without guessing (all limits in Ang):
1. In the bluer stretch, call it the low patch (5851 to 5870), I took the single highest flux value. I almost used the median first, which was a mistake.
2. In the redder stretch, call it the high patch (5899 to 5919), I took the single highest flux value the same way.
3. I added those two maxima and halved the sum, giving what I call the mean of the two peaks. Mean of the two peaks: 31.4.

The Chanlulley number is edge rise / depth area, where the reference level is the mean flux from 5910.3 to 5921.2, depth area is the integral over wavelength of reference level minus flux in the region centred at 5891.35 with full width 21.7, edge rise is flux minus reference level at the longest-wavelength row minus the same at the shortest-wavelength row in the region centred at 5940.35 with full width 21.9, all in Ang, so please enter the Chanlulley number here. 0.0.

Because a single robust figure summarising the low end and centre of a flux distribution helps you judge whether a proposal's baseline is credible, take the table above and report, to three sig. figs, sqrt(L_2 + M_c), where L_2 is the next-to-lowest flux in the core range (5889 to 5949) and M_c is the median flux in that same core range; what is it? 7.42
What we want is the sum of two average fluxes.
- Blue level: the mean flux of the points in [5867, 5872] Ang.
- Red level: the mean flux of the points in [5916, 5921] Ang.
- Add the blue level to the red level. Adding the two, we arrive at 62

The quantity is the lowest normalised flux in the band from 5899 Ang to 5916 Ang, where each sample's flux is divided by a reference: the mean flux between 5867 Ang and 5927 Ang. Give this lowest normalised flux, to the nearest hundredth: 0.96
